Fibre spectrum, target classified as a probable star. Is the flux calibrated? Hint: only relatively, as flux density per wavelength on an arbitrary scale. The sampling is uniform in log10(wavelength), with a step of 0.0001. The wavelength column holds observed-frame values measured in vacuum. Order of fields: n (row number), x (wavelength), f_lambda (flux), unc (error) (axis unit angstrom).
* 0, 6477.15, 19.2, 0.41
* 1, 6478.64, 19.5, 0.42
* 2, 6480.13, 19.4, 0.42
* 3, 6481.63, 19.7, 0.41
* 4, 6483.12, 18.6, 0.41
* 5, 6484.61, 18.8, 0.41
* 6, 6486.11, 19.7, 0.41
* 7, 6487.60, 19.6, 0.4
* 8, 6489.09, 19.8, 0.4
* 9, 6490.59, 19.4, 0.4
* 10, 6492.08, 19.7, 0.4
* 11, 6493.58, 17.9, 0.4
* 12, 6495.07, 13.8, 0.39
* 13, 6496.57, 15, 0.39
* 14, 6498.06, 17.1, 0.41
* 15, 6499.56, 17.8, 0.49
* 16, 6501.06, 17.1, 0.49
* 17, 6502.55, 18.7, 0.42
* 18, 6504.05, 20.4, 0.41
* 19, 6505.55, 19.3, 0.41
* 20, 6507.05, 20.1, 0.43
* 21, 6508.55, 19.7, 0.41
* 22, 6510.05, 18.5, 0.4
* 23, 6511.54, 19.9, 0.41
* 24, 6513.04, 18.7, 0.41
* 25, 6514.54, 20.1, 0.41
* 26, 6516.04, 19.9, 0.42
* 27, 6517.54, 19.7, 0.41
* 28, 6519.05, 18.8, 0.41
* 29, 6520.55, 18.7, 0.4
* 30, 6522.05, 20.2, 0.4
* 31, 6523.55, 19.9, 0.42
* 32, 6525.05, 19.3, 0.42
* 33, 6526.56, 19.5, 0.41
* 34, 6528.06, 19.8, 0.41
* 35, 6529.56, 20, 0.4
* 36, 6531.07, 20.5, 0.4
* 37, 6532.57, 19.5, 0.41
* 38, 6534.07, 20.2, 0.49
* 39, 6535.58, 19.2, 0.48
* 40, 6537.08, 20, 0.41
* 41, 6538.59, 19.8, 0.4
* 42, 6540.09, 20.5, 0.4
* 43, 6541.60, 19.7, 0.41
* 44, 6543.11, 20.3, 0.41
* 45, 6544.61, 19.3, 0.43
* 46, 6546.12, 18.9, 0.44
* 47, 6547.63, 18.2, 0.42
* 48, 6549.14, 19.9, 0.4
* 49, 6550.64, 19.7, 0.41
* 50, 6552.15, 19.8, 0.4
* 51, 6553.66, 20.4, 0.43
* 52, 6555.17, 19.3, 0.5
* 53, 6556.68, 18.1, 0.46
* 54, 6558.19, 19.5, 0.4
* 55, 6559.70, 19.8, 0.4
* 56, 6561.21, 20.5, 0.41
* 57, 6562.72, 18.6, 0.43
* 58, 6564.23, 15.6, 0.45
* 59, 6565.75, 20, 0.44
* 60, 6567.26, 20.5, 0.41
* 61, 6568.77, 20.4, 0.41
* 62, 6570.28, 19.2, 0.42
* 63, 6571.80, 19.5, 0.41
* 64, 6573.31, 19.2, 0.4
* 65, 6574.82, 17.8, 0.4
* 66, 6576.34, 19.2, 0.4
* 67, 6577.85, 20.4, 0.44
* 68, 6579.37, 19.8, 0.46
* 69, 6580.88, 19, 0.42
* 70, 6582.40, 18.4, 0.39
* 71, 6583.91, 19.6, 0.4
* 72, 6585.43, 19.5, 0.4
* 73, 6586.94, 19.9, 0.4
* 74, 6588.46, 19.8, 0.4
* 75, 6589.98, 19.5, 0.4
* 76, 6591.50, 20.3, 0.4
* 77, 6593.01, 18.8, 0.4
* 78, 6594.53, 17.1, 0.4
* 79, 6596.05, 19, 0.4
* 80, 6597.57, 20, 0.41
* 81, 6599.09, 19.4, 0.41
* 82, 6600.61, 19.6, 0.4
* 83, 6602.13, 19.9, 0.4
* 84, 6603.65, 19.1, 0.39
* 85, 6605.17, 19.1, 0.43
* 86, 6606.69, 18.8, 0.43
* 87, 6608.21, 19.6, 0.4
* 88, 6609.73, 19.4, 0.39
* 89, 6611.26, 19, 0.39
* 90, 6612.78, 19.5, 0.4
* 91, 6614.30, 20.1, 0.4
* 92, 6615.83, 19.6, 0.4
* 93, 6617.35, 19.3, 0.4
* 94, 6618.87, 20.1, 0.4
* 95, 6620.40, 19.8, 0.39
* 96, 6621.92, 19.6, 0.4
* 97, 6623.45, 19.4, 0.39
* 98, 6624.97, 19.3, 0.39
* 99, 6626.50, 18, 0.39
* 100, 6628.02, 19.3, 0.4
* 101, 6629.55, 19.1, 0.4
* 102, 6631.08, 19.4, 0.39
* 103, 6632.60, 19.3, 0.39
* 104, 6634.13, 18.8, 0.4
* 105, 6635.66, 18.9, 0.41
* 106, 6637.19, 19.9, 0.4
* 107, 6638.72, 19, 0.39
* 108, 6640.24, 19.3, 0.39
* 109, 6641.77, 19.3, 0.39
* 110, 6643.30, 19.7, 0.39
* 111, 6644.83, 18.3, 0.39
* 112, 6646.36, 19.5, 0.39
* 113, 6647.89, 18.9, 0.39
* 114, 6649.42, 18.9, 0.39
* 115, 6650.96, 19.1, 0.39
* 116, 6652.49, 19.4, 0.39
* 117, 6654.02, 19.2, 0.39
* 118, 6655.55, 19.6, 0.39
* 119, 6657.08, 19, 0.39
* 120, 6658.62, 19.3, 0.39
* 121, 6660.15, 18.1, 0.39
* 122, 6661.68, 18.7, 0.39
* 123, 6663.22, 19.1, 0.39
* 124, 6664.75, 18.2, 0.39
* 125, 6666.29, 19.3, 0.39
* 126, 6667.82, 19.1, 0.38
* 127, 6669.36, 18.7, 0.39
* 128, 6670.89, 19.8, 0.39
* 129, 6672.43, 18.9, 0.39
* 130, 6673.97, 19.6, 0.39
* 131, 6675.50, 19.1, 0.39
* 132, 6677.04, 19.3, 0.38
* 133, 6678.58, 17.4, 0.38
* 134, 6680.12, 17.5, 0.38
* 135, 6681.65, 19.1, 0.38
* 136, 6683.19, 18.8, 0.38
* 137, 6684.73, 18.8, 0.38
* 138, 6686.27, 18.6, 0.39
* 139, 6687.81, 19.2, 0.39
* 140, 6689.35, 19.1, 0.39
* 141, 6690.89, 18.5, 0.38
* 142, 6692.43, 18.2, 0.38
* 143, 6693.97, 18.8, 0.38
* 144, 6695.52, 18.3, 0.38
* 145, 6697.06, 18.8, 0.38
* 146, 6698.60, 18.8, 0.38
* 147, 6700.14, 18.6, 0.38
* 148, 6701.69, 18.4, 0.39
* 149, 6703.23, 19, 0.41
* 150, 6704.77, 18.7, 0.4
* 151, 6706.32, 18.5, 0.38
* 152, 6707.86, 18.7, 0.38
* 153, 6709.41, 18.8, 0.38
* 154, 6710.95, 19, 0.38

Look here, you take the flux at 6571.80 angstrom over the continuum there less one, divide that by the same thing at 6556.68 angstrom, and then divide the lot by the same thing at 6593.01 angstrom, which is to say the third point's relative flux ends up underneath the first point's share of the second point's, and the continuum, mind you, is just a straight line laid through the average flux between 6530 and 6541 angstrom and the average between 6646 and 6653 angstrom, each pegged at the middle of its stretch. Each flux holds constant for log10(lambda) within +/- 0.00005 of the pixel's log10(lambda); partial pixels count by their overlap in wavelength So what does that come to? -3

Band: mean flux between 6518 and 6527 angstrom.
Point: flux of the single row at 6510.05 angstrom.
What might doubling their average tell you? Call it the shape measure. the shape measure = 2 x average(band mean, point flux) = 37.9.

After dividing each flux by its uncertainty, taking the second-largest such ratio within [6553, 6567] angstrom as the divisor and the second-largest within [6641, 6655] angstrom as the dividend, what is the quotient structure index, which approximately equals 1.010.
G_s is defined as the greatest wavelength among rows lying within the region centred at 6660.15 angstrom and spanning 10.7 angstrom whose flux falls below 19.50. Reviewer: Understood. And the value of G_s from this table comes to 6664.75 angstrom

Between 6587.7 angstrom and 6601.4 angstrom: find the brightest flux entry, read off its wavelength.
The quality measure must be 6591.50 angstrom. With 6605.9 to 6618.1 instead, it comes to 6614.30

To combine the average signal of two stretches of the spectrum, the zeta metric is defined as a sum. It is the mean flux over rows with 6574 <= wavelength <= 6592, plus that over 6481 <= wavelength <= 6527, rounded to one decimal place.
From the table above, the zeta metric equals 38.3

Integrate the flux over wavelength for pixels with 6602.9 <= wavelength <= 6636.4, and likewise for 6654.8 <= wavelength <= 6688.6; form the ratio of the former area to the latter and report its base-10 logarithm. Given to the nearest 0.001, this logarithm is 0.006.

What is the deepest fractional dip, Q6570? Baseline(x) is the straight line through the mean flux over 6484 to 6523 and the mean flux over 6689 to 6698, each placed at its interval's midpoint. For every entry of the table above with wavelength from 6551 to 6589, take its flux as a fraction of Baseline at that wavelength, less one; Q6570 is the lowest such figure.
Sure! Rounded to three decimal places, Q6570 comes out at -0.167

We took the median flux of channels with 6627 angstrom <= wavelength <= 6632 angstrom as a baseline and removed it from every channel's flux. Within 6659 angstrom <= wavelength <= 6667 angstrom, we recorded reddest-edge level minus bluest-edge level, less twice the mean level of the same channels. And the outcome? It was 2.4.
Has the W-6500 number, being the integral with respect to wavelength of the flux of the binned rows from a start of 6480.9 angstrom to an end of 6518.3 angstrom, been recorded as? 702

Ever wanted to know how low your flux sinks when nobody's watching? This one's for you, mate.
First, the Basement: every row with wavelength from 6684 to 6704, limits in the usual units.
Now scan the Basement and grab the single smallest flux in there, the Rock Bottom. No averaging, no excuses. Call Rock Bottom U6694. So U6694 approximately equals 18.2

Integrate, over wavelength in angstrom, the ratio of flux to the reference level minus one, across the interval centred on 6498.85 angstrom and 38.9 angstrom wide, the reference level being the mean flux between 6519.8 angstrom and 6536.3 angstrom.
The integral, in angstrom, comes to -1.8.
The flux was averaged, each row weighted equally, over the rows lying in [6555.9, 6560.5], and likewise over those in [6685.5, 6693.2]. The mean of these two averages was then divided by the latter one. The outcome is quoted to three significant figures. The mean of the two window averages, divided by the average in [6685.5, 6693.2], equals 1.01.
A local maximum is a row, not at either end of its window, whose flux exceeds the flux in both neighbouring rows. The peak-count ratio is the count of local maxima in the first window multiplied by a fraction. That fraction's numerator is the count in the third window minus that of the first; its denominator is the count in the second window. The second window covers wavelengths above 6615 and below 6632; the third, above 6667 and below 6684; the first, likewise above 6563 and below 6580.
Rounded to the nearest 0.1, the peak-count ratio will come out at 1.5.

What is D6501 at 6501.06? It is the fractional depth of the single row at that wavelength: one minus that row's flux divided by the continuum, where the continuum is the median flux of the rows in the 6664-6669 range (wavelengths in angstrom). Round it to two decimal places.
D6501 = 0.10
